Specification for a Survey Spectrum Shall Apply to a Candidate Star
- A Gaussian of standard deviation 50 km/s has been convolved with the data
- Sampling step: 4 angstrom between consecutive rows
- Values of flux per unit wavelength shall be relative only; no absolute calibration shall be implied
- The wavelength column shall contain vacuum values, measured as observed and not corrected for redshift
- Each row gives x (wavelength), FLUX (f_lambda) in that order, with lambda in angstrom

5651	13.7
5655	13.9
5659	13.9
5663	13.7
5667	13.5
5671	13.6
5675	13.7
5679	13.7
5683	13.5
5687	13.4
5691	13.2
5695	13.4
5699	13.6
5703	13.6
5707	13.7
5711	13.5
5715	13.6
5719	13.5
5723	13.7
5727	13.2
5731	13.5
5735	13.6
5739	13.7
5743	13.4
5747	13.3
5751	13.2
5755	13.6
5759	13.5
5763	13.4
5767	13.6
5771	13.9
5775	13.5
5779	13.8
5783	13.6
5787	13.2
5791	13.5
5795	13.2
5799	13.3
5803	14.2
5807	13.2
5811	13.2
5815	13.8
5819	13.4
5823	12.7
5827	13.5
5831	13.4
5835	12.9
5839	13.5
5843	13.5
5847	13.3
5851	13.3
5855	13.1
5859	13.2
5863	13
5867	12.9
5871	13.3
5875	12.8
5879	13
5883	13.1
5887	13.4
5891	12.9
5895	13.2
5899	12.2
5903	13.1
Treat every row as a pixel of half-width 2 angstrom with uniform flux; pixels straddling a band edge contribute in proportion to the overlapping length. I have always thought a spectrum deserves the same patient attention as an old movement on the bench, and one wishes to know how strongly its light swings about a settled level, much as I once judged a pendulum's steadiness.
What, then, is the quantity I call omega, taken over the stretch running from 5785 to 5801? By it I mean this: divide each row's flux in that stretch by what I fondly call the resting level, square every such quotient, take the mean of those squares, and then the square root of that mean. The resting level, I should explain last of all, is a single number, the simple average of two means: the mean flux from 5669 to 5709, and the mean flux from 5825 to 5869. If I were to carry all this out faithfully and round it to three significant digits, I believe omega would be 0.993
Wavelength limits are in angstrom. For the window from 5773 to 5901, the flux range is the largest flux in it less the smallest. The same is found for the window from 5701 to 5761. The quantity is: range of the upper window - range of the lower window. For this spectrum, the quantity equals 1.5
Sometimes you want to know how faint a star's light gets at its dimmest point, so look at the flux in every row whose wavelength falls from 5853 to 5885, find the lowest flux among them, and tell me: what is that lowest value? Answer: 12.8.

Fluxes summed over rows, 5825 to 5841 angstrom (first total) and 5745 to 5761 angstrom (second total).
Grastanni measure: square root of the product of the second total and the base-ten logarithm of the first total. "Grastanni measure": 9.62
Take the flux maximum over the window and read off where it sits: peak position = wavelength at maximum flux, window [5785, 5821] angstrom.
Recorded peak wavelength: 5803 angstrom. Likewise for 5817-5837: 5827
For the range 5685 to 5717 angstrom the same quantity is 5707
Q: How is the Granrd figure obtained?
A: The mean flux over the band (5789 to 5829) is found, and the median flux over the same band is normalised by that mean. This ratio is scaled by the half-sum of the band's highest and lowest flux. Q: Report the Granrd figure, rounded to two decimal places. 13.40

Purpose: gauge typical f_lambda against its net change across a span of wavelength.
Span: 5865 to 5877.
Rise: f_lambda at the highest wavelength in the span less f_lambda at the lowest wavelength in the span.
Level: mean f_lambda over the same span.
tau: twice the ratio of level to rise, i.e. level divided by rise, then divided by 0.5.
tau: -260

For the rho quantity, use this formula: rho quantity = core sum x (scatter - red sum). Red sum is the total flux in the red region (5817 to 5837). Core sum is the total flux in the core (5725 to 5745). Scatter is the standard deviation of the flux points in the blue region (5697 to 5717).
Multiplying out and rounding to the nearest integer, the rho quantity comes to -4437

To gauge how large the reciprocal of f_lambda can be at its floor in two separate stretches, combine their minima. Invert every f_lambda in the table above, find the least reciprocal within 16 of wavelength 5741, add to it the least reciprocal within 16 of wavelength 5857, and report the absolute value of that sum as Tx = 0.147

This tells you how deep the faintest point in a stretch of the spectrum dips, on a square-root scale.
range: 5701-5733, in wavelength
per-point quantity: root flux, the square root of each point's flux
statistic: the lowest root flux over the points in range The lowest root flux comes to 3.63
